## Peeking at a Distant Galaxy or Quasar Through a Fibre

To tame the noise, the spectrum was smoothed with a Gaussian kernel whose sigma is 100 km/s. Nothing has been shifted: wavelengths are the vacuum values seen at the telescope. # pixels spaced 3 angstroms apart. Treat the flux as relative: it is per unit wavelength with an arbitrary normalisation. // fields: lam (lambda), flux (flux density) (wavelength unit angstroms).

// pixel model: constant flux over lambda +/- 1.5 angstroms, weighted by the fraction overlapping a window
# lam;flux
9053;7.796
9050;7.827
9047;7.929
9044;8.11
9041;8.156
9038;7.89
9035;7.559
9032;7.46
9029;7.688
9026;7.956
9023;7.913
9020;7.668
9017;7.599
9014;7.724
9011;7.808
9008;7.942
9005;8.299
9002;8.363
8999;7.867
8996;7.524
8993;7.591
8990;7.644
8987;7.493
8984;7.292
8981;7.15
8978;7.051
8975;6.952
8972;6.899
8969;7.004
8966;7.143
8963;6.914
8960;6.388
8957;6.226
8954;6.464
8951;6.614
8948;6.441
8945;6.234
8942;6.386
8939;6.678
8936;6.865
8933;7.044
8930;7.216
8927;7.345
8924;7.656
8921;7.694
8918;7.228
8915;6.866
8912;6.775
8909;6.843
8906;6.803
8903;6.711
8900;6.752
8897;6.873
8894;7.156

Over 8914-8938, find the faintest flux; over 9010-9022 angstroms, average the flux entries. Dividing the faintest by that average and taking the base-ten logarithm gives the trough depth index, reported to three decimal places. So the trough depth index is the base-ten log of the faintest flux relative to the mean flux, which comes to -0.050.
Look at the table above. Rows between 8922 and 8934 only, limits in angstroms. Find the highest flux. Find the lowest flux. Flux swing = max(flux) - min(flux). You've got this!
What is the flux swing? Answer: 0.6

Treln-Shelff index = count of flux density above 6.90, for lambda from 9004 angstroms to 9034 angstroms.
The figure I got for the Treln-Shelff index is 10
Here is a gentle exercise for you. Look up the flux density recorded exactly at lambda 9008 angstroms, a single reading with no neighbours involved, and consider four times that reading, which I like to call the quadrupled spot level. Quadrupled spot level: 31.8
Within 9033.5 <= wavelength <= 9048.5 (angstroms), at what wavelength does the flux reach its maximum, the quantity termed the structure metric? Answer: 9041 angstroms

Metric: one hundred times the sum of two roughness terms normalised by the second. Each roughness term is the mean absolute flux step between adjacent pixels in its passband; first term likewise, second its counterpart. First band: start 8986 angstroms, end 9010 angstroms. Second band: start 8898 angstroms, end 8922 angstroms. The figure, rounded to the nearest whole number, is 232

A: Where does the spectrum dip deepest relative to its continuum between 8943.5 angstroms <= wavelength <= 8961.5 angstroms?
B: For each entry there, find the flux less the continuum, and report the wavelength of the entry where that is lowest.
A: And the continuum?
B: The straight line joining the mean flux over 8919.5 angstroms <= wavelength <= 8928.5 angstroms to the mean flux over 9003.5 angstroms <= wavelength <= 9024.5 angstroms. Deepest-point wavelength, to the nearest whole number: 8957 angstroms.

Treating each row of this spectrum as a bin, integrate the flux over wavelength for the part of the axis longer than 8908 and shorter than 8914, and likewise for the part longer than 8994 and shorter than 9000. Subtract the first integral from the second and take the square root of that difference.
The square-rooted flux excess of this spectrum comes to 2.3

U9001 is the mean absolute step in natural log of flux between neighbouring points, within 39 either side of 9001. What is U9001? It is 0.0221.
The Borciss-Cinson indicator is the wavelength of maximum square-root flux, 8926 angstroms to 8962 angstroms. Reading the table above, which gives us 8927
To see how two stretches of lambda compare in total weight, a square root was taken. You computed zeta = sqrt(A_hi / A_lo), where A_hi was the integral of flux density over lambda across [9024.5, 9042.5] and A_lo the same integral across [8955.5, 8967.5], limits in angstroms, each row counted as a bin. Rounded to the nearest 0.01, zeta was 1.32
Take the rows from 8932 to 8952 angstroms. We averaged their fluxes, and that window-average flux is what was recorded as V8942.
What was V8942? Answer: 6.6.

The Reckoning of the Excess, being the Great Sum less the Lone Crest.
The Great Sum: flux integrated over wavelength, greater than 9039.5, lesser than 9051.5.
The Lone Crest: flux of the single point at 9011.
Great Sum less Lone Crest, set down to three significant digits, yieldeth 88.3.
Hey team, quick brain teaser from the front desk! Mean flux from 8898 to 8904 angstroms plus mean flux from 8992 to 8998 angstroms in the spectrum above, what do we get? 14.3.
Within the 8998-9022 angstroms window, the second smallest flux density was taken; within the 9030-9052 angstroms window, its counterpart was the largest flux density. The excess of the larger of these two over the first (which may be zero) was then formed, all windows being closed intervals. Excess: 0.5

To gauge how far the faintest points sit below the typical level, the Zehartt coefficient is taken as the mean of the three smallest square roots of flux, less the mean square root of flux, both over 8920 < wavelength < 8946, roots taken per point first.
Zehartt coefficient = -0.11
